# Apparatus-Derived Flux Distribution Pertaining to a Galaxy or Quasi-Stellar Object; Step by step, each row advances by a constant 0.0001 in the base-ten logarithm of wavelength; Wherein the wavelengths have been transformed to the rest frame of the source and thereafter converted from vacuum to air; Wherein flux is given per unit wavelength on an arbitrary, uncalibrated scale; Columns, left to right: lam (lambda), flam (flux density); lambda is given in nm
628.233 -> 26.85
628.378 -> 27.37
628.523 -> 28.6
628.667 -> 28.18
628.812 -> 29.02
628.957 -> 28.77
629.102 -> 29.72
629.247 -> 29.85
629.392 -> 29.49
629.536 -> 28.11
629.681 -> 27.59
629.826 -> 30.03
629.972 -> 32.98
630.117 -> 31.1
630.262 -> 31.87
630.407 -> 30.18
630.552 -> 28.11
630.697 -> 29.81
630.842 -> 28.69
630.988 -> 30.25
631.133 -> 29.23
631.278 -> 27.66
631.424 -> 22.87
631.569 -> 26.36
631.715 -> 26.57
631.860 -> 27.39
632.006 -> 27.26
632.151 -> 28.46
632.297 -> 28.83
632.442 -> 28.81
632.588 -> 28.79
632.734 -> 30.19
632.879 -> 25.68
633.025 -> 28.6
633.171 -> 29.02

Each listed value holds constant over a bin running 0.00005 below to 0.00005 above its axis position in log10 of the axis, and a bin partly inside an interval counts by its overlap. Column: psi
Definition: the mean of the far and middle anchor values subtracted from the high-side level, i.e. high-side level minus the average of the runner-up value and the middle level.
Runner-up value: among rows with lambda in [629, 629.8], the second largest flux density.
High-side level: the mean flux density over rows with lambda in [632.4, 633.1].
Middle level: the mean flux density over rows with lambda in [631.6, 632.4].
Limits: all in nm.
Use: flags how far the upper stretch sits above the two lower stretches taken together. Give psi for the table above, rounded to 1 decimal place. -0.3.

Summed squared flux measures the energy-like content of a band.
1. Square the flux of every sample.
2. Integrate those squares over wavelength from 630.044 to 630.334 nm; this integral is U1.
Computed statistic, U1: 288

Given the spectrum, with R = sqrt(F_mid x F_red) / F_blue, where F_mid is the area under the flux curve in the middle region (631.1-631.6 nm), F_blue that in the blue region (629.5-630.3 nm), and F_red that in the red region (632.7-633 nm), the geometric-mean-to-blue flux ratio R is 0.43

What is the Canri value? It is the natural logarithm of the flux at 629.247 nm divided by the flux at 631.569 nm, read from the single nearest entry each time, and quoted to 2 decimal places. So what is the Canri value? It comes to 0.12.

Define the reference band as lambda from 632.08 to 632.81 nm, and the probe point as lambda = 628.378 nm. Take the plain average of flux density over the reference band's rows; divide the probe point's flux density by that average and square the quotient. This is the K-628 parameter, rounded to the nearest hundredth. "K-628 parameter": 0.89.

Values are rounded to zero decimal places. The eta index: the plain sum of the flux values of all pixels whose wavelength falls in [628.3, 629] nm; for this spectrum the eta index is 142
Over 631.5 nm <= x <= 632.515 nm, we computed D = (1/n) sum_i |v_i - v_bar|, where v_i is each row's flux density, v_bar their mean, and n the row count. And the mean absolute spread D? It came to 0.9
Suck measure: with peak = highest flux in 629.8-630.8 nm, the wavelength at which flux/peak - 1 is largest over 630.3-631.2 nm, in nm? 630.988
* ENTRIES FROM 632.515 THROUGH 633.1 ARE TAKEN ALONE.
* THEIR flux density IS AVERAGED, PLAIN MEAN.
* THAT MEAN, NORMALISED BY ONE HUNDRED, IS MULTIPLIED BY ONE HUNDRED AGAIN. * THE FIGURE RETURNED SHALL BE 28.3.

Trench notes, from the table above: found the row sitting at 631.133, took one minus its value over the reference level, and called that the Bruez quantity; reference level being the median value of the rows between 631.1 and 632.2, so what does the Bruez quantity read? -0.07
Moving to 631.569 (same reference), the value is 0.04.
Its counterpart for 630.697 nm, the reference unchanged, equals -0.09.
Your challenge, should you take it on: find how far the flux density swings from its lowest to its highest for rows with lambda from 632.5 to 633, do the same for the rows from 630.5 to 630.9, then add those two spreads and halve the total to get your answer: 3.1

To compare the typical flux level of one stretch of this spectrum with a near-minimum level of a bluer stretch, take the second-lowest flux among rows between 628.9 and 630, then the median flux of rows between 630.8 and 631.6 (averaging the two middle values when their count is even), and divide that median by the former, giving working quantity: 1.00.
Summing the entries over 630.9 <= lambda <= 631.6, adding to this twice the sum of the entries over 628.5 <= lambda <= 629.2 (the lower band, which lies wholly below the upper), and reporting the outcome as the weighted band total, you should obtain 425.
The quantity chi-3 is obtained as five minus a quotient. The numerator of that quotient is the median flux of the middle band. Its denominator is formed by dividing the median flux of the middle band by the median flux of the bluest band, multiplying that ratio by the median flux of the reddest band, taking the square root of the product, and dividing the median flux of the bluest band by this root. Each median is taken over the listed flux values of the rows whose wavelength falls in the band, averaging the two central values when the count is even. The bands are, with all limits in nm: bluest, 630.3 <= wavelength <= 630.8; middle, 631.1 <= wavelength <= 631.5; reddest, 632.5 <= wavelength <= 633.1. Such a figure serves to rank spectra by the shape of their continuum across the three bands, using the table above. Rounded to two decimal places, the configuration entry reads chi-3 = 0.21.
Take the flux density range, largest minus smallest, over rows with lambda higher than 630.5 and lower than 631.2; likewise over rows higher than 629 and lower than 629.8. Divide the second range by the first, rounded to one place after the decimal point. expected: 1.1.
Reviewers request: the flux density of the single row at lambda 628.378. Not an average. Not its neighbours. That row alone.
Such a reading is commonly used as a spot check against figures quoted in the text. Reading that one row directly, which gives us 27.37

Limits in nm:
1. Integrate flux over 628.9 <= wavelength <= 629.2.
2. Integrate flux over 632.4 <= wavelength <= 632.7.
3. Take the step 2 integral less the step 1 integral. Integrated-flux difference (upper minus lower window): -0.1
